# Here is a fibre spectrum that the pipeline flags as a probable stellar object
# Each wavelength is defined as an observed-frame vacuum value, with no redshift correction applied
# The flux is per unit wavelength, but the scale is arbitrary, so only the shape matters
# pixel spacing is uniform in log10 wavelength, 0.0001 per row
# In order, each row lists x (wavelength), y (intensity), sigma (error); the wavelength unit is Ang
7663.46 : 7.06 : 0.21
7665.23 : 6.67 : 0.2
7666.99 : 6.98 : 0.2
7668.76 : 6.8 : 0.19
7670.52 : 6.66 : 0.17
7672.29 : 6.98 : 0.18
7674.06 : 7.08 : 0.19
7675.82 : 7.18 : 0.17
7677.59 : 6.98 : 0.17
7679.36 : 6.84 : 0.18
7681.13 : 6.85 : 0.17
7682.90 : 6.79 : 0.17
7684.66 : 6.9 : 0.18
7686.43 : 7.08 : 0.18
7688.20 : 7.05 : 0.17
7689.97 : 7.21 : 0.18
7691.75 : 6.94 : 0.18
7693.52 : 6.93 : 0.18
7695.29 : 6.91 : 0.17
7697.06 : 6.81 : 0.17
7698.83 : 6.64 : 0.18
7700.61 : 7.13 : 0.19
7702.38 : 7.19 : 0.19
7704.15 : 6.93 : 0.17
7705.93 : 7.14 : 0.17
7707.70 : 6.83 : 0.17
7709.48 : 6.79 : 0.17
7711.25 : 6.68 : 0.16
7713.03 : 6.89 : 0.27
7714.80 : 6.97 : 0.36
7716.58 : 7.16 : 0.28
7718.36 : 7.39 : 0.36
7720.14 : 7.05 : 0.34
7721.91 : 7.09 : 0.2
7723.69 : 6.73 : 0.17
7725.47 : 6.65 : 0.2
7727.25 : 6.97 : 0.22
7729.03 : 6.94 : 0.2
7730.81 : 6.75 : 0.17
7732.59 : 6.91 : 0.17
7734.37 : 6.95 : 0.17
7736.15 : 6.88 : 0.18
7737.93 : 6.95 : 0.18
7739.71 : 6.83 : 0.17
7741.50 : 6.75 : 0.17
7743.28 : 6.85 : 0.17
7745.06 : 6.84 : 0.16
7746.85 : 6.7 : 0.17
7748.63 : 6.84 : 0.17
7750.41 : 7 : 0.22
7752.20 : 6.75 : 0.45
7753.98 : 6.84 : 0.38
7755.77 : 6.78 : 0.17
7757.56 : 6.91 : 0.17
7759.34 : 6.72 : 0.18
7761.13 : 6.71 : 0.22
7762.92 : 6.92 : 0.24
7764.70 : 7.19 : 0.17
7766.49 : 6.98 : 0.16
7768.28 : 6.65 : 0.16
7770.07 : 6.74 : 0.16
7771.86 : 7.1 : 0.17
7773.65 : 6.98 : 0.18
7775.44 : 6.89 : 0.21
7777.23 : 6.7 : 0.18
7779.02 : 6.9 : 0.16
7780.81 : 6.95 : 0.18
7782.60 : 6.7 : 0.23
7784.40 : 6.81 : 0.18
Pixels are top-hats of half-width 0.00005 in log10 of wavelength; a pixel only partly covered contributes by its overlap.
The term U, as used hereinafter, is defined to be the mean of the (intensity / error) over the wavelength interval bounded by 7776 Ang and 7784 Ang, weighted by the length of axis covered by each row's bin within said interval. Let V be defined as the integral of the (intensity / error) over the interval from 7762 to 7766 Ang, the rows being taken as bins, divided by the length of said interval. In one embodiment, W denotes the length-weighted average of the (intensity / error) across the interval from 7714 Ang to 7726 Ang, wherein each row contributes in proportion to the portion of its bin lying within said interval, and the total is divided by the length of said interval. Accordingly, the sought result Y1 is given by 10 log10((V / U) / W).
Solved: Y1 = -14.5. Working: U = 36.9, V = 36.4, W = 27.7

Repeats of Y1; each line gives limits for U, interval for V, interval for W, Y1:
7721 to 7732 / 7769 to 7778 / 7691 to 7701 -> -15.6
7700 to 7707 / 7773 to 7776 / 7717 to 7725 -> -15.1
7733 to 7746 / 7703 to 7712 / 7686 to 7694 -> -15.9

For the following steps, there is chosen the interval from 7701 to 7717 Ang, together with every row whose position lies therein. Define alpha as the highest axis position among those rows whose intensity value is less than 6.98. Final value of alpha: 7714.80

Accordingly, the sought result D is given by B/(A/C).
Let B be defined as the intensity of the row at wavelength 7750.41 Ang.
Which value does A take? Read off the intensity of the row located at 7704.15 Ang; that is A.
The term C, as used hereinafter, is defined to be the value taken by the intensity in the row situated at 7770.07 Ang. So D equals 6.81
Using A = 6.93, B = 7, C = 6.74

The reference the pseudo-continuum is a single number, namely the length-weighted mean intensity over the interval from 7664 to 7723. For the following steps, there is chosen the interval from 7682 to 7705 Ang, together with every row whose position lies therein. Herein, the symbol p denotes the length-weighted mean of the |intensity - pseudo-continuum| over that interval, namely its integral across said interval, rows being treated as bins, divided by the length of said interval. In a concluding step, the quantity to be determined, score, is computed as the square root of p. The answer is 0.36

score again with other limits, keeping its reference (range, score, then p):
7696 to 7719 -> 0.42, 0.178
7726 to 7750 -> 0.32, 0.101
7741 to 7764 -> 0.38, 0.146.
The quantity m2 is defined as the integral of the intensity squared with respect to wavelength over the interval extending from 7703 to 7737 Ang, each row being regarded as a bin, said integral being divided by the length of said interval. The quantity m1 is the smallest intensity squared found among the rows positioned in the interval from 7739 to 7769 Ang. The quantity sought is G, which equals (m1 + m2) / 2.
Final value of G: 46.2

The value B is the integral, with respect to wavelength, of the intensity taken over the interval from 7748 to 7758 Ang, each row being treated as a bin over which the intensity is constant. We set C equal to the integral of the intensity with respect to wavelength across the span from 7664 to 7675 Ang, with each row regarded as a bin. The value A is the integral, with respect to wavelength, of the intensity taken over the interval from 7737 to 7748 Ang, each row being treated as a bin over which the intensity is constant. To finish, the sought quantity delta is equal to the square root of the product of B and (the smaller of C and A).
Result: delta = 71.7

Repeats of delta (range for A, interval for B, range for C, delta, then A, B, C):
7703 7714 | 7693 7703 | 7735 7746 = 72.3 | 75.8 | 69.3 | 75.3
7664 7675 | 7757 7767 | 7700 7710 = 69.6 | 75.6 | 69.1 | 70.1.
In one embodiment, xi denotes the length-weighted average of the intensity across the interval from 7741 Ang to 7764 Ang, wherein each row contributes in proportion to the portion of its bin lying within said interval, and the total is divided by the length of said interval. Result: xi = 6.82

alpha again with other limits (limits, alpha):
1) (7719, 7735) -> 7734.37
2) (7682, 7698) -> 7697.06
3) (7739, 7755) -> 7753.98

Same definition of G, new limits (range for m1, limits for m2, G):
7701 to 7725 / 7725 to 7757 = 45.8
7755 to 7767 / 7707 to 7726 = 46.6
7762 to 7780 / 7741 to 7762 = 45.3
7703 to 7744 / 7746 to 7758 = 45.4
